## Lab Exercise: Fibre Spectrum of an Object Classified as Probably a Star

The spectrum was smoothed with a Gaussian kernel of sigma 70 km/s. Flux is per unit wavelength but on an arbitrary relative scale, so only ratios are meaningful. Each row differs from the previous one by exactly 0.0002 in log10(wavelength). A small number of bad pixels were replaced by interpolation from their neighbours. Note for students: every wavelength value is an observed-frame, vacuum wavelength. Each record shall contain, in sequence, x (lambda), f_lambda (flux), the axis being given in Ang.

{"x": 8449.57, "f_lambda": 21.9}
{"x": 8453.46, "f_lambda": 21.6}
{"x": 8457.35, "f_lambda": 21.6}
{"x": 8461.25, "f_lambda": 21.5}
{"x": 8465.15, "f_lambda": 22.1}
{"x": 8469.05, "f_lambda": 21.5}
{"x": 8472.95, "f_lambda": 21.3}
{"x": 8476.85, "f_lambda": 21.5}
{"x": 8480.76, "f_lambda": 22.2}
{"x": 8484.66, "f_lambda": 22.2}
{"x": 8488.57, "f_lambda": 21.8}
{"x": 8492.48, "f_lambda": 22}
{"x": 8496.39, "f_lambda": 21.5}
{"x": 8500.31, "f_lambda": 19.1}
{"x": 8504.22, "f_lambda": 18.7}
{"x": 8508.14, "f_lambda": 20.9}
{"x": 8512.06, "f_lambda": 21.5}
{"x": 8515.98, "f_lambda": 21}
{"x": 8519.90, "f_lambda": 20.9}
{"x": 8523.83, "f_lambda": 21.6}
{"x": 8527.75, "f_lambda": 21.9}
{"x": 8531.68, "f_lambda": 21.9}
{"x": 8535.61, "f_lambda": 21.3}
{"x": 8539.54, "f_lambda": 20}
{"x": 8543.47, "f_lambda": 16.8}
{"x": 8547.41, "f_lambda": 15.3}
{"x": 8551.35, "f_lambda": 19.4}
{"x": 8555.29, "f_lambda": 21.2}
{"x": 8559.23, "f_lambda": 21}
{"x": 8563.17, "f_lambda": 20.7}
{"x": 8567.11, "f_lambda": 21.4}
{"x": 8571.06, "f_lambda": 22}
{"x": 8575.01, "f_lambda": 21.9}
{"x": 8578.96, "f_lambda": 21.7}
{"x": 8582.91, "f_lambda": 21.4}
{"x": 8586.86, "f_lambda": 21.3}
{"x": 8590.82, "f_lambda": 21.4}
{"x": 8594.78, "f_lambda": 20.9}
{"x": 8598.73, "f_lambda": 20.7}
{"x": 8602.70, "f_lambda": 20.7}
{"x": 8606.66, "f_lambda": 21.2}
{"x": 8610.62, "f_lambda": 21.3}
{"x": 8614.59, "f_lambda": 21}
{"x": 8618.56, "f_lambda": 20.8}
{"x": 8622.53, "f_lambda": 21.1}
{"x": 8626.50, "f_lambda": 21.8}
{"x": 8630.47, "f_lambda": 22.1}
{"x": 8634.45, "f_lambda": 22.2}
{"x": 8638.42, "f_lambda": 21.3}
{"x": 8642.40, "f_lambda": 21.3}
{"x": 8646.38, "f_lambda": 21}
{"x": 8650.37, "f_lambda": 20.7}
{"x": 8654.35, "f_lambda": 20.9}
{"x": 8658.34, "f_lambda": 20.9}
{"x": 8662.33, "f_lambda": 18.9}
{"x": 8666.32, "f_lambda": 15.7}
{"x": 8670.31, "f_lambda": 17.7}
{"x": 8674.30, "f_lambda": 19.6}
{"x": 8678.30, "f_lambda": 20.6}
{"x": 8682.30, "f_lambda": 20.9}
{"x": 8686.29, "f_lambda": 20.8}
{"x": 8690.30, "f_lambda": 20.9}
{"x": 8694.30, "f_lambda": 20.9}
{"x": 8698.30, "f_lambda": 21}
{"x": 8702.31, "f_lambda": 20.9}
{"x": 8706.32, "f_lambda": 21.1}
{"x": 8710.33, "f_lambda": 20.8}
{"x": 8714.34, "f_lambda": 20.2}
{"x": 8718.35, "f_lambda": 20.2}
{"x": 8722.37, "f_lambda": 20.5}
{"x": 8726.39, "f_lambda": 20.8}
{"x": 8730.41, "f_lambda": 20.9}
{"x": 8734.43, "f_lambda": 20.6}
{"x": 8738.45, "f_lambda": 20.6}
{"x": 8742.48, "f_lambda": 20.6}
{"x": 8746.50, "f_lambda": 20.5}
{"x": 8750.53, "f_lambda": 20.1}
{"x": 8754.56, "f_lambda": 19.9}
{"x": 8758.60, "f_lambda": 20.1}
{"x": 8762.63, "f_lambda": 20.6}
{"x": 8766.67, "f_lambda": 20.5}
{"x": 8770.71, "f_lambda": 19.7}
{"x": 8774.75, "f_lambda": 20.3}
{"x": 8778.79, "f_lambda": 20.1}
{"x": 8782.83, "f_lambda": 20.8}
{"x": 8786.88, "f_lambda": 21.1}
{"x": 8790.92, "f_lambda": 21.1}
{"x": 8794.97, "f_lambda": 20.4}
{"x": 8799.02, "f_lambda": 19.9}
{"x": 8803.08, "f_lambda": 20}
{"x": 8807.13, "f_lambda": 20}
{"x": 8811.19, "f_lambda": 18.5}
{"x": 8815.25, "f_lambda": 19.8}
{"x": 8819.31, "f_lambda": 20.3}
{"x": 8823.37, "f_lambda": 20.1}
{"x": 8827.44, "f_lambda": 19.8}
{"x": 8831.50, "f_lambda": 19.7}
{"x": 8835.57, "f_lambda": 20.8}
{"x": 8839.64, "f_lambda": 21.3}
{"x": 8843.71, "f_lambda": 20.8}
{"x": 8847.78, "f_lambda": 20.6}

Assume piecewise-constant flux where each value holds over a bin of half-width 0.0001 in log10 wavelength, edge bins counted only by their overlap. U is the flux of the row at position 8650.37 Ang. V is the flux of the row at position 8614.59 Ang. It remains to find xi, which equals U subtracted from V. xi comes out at 0.3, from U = 20.7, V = 21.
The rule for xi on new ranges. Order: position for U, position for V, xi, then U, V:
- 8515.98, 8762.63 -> -0.4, 21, 20.6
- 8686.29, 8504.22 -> -2.1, 20.8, 18.7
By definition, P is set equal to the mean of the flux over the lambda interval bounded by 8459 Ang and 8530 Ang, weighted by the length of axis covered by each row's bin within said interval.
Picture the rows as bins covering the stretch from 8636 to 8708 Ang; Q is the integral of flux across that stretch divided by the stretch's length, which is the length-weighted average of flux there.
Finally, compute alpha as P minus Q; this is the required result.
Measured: 1.00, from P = 21.29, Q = 20.29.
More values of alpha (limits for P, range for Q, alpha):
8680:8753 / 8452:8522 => -0.59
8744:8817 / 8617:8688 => -0.27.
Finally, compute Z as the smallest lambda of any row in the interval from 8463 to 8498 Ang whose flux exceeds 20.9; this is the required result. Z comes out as 8465.15 Ang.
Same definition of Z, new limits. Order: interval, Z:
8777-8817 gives 8786.88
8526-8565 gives 8527.75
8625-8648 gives 8626.50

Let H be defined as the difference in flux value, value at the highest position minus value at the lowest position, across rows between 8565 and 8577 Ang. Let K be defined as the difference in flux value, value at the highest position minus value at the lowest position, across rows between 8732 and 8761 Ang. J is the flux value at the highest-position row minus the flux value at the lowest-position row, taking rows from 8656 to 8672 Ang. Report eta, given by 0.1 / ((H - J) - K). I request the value 0.02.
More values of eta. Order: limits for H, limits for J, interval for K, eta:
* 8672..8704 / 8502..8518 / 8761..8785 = -0.08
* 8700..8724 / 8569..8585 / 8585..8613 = 0.50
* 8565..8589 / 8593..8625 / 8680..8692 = -0.33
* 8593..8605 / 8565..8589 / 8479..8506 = 0.03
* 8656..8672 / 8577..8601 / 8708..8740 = -0.05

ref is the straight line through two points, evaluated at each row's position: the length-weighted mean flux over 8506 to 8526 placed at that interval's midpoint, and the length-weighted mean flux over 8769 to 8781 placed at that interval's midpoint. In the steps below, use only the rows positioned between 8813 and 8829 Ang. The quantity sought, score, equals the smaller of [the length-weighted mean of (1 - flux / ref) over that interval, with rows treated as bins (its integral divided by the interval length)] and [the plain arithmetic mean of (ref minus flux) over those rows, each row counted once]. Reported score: -0.13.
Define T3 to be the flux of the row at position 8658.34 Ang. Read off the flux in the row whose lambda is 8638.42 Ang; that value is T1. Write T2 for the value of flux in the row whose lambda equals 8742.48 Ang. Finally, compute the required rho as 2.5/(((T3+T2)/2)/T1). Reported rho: 2.57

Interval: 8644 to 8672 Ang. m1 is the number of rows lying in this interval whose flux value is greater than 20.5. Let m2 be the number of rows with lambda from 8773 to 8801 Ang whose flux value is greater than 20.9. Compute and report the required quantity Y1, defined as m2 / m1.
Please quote 0.50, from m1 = 4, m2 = 2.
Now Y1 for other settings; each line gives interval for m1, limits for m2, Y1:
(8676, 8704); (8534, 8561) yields 0.43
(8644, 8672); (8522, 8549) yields 1.00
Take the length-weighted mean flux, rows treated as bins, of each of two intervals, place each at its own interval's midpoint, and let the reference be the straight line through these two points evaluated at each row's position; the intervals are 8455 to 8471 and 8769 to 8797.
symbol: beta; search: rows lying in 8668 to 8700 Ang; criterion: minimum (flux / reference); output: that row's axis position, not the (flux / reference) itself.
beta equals 8670.31 Ang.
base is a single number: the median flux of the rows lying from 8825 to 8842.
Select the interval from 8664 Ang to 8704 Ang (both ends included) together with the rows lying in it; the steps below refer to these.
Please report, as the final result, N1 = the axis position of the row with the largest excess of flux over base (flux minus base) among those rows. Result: 8698.30 Ang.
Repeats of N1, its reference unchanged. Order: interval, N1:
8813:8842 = 8839.64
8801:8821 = 8819.31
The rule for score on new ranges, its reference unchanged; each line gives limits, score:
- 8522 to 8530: -0.63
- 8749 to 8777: -0.06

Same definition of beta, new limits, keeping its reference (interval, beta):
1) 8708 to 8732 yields 8714.34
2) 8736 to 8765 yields 8754.56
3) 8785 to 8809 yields 8799.02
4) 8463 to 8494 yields 8472.95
